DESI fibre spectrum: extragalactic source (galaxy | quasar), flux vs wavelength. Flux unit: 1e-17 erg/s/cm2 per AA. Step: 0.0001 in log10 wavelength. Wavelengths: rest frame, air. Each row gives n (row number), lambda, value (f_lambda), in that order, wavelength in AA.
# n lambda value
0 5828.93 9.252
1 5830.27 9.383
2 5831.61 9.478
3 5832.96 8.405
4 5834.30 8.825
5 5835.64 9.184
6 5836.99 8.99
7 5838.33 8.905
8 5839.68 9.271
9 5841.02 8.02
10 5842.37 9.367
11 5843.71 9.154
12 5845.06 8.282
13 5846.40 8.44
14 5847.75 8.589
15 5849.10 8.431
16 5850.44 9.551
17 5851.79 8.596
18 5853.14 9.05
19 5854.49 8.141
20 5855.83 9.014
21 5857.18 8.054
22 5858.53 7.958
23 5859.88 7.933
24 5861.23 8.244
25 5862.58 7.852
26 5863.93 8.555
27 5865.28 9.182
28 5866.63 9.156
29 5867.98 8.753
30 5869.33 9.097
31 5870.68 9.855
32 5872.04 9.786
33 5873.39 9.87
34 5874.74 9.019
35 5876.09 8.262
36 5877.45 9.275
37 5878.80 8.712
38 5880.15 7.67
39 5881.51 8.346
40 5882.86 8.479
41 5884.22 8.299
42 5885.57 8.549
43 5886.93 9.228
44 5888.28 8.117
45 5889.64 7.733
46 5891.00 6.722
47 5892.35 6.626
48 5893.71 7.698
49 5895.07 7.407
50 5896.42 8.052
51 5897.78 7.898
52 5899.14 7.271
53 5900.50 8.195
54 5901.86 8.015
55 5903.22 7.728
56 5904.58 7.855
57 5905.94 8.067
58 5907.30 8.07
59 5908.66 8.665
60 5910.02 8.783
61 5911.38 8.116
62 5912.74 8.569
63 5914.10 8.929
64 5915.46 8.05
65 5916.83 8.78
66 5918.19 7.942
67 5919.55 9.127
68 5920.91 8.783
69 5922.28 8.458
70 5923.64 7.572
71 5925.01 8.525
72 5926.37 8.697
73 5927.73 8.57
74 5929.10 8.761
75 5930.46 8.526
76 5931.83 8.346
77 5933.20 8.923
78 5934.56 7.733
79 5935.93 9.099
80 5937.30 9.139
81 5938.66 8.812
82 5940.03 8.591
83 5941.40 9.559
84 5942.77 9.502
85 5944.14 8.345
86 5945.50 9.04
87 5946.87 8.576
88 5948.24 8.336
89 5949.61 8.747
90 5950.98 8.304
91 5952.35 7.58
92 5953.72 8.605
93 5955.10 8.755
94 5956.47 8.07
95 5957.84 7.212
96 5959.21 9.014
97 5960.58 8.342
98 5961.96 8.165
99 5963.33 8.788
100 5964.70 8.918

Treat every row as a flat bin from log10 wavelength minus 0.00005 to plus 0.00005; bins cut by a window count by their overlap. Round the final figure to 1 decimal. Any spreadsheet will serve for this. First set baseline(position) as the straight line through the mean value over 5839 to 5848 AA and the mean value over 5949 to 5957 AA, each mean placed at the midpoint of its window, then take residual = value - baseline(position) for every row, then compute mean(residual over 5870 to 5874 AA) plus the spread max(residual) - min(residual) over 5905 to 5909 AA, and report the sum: 1.8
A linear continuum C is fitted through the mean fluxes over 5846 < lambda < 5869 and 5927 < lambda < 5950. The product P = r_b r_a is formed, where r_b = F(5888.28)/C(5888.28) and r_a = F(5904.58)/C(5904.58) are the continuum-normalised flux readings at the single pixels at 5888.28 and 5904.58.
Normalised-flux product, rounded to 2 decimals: 0.85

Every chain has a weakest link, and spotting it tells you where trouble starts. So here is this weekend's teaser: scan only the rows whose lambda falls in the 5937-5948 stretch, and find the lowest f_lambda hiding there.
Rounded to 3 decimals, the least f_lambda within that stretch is 8.345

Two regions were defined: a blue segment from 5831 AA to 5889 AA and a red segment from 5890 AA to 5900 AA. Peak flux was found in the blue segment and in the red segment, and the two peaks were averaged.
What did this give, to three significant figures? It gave 8.96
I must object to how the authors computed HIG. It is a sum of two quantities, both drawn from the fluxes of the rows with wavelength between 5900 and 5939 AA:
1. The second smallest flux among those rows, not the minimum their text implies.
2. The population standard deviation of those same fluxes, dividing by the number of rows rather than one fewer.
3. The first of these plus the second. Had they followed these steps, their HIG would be 8.17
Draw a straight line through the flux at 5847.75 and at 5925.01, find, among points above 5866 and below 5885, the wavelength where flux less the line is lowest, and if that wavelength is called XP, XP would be 5880.15 AA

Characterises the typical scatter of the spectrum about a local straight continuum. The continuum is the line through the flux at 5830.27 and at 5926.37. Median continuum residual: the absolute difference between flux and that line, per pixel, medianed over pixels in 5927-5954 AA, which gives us 0.22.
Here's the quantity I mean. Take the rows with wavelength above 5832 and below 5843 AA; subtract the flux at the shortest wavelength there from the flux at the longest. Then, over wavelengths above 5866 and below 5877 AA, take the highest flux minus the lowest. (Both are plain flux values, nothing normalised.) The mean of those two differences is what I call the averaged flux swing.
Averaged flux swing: 1.3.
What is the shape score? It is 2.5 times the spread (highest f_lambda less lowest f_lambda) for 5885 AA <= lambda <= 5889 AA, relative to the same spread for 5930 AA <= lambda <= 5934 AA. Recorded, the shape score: 4.8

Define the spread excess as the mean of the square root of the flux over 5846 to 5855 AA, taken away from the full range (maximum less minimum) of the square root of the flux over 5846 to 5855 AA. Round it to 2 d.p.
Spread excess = -2.71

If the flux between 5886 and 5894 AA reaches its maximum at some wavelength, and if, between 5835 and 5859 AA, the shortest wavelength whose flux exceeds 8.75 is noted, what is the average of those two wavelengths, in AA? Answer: 5861.3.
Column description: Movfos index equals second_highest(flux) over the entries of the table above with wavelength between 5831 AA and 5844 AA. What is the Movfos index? 9.367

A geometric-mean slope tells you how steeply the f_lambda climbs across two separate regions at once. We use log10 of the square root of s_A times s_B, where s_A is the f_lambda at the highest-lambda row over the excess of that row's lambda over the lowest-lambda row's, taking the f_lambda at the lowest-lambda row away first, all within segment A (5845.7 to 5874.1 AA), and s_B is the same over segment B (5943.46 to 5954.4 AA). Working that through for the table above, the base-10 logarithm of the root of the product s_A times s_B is -1.42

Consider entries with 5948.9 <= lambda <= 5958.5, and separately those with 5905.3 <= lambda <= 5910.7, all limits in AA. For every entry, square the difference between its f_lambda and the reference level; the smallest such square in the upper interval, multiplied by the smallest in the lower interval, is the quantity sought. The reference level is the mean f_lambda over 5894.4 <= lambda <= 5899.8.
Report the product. 0.001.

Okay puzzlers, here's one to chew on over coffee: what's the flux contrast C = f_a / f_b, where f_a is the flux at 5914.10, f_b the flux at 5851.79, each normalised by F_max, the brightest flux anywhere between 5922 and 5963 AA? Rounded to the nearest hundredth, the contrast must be 1.04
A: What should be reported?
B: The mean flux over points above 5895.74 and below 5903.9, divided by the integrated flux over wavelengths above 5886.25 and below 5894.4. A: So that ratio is 0.126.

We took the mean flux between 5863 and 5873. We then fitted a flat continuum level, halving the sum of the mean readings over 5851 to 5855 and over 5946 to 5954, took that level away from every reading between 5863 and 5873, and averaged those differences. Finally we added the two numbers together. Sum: 10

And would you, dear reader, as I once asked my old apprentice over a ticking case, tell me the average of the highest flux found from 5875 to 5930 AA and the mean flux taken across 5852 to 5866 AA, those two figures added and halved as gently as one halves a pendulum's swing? 8.84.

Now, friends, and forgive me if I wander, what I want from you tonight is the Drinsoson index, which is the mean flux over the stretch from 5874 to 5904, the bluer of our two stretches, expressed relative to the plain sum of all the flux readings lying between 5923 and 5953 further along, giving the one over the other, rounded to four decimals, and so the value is 0.0426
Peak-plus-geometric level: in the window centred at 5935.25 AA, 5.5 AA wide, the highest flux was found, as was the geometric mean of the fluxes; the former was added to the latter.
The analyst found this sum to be 17.8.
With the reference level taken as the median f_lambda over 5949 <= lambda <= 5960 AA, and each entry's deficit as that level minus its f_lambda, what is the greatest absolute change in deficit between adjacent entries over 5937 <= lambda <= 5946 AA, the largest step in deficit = 1.16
